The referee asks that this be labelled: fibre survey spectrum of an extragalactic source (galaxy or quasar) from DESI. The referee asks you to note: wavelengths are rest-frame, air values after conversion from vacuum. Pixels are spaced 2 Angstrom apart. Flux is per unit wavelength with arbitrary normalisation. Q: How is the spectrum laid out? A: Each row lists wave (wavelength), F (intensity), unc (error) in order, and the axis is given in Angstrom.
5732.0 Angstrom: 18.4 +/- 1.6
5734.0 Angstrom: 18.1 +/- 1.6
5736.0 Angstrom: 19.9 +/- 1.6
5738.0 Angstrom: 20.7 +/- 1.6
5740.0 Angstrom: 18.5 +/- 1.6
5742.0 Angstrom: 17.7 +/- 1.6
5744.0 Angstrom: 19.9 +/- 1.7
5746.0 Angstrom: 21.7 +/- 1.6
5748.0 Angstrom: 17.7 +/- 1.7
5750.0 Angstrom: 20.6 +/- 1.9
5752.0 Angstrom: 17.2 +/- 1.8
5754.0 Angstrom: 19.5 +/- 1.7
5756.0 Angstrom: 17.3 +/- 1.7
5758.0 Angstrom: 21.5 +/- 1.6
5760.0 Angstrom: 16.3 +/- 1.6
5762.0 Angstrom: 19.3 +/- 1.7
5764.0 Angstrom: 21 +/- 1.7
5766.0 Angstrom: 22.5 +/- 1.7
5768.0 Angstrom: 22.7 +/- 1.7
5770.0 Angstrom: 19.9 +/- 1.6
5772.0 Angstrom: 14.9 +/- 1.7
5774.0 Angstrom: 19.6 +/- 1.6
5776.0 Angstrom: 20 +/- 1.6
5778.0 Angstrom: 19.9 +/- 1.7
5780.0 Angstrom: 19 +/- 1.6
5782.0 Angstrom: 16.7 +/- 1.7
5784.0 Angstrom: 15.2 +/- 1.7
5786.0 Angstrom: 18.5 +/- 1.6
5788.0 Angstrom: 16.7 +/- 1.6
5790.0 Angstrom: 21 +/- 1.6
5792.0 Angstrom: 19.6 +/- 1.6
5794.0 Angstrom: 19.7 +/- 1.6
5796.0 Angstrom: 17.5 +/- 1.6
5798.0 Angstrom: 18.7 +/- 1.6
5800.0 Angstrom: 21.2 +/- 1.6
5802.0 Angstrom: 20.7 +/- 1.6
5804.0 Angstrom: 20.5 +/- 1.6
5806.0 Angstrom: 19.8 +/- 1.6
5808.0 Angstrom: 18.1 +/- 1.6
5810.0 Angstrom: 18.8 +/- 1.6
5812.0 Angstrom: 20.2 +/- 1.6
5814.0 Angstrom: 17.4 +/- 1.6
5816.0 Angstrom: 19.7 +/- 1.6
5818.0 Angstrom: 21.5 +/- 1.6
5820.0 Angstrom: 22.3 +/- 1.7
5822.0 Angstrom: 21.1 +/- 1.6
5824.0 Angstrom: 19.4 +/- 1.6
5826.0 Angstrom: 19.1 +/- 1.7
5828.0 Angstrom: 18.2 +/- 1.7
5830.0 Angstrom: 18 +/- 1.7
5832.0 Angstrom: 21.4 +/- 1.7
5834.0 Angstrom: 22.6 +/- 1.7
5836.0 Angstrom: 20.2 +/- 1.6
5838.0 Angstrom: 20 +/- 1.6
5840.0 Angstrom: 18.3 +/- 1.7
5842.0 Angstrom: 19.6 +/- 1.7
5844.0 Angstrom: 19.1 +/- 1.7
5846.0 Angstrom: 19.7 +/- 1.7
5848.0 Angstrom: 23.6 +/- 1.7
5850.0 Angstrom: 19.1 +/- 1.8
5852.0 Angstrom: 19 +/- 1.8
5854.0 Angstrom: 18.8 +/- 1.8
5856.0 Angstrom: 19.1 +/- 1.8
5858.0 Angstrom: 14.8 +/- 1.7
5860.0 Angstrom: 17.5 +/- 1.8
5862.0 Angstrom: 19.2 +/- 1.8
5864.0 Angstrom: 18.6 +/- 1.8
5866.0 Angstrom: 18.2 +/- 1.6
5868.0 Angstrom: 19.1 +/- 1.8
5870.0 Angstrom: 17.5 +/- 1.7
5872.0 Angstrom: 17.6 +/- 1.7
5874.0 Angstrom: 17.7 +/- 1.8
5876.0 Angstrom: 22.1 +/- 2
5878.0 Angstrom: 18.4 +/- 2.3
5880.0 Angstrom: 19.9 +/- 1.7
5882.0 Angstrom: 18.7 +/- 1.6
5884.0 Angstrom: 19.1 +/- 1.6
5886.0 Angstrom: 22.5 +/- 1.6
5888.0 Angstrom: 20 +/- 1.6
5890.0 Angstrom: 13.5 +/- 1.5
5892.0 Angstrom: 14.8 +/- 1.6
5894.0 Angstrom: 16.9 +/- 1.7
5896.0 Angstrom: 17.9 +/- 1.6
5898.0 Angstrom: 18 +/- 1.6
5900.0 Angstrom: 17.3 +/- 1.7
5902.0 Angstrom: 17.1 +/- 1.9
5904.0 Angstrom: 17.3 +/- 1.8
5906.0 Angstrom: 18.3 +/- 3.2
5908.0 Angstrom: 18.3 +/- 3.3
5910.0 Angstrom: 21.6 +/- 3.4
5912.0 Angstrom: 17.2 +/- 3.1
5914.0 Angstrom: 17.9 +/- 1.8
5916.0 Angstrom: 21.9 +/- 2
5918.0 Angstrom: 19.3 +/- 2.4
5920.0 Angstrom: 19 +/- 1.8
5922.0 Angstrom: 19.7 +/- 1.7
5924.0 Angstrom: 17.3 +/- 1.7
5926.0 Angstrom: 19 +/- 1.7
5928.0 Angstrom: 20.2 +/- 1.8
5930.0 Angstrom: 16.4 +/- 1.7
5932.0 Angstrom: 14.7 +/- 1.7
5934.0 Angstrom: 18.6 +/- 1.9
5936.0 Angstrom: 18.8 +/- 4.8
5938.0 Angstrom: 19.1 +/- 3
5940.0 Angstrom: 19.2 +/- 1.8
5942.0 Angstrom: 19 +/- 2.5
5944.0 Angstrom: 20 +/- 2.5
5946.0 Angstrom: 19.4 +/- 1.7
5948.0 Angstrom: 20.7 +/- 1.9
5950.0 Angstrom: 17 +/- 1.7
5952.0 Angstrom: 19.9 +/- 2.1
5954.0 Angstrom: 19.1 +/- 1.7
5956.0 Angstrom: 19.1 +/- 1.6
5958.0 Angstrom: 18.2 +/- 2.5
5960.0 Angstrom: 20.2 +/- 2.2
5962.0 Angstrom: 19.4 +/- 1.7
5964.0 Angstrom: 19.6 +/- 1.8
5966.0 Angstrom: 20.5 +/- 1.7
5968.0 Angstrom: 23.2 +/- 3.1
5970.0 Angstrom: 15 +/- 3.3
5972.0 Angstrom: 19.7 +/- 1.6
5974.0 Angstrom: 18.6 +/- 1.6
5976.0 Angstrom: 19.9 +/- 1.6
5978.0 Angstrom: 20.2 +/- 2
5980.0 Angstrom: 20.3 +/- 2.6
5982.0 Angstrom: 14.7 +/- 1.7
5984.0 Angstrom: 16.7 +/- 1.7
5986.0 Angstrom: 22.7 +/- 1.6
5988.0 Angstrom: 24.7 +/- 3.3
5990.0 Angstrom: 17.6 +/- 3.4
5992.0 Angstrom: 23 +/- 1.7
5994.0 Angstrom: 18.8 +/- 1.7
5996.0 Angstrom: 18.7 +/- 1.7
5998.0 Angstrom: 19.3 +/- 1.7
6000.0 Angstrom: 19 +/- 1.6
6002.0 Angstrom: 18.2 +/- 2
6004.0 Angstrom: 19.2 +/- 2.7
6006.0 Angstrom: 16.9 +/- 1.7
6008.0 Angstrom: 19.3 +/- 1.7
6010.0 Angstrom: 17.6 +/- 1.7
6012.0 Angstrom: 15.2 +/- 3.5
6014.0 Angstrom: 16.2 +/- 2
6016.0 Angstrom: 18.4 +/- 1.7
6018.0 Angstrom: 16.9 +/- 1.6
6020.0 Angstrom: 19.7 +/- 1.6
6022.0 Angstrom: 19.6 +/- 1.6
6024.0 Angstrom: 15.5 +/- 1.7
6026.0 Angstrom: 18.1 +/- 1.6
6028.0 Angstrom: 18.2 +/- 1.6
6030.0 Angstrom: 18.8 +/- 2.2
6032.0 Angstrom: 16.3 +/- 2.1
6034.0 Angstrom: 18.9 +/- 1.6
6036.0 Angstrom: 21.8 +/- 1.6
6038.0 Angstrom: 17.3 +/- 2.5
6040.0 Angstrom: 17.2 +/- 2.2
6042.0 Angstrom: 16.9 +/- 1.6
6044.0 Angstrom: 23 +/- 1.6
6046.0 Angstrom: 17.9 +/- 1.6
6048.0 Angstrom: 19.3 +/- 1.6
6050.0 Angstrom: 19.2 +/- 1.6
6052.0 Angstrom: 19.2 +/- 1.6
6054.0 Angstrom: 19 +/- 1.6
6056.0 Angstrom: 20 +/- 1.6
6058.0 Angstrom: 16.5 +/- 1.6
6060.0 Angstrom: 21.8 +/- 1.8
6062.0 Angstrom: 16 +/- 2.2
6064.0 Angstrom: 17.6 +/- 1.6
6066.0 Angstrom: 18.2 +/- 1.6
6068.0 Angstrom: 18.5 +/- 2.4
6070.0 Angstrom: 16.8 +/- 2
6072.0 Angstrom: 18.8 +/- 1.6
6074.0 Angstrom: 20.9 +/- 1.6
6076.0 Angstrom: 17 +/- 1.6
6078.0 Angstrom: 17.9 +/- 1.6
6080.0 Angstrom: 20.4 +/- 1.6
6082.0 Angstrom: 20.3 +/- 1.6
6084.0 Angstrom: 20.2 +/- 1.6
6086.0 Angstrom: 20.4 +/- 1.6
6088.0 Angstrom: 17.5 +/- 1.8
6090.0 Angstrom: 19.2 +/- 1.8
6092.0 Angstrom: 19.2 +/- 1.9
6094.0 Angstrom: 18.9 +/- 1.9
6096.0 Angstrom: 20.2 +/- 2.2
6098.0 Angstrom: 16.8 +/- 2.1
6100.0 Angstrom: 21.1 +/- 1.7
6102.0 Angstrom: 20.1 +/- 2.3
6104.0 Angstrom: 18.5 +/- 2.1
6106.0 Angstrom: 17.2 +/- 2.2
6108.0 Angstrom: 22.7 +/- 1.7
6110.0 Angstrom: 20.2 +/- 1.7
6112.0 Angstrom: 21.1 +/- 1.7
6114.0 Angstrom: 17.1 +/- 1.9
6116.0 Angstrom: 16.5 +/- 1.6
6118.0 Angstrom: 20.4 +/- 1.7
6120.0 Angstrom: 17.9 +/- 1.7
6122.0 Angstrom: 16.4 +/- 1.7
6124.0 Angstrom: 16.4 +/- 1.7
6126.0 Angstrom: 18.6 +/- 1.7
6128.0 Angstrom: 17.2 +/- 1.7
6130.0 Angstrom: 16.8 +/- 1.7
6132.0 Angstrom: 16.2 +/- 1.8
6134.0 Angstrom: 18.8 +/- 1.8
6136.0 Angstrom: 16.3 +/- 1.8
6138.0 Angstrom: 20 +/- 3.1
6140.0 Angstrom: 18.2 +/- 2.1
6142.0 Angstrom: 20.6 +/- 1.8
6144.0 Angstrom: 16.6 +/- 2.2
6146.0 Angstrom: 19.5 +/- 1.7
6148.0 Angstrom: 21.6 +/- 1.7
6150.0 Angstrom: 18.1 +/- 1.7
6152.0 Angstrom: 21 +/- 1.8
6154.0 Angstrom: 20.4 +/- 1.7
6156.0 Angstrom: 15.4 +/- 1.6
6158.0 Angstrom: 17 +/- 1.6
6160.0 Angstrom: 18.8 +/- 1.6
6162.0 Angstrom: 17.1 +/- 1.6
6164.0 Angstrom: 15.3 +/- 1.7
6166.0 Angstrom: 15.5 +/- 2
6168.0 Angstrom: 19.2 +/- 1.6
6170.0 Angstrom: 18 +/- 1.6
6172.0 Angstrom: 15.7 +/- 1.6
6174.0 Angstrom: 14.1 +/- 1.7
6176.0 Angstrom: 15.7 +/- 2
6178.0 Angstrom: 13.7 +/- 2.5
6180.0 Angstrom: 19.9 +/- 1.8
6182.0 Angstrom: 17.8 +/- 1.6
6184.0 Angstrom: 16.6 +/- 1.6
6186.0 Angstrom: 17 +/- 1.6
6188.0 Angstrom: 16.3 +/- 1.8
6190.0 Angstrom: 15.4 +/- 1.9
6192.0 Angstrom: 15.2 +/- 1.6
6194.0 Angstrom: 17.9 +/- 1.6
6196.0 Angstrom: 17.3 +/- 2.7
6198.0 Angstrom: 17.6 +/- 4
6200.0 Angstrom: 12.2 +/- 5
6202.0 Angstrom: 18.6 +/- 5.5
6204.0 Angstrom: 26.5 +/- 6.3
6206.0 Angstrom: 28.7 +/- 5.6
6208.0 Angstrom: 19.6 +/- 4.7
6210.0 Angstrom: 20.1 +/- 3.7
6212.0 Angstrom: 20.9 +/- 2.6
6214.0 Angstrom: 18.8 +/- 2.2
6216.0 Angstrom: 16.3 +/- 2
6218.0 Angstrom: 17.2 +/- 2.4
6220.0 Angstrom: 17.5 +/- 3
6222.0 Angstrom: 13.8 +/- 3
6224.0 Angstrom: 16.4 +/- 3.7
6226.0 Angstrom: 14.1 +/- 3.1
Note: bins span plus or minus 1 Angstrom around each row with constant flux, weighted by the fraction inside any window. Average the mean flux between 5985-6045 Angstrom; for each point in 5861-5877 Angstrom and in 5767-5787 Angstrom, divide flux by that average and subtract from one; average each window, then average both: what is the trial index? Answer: 0.00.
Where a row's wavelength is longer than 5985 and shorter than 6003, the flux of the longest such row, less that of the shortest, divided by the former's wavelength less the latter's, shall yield -0.28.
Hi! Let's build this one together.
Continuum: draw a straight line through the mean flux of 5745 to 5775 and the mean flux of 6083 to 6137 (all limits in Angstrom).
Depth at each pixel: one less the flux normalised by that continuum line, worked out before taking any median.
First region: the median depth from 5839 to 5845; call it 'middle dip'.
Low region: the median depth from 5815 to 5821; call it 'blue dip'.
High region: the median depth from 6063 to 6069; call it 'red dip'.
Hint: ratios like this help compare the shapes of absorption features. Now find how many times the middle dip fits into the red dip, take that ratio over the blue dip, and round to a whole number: -32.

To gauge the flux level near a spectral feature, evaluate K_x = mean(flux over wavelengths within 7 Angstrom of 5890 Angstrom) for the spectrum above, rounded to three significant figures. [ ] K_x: 17.8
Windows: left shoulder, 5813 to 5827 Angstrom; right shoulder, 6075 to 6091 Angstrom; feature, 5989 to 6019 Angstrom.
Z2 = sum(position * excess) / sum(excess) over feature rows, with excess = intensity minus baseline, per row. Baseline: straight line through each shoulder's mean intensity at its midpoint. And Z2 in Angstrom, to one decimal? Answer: 6011.6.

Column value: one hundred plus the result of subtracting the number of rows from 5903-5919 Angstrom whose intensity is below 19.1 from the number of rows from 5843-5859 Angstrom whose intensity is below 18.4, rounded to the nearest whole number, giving 96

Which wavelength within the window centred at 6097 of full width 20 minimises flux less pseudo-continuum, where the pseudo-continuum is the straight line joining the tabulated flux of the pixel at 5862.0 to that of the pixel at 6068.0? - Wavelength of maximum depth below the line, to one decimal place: 6098.0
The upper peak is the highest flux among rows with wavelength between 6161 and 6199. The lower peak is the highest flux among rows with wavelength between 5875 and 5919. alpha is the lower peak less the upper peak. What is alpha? 2.6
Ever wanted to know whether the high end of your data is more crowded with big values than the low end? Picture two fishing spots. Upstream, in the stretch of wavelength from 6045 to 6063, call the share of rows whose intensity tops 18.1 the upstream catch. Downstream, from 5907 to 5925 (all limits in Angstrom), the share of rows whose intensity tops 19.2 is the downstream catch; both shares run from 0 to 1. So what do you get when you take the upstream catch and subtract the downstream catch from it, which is 0.22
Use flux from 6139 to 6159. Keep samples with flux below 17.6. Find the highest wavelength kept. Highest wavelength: 6158.0 Angstrom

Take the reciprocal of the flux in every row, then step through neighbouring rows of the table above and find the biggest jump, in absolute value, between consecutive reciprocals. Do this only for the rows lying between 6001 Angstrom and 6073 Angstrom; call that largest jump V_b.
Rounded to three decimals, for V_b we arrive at 0.017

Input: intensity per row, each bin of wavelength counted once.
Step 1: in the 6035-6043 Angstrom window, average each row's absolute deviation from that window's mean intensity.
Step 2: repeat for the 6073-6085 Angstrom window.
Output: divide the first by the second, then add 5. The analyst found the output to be 6.31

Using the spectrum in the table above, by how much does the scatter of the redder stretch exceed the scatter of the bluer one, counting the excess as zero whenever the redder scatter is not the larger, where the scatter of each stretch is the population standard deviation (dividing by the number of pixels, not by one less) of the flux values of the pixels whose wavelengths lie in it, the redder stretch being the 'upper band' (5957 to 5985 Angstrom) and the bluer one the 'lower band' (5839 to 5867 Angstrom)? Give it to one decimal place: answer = 0.4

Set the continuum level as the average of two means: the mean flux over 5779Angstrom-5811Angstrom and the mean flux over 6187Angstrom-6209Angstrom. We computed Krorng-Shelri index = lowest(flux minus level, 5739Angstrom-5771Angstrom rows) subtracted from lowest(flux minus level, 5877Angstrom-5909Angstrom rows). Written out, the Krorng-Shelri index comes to -2.8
